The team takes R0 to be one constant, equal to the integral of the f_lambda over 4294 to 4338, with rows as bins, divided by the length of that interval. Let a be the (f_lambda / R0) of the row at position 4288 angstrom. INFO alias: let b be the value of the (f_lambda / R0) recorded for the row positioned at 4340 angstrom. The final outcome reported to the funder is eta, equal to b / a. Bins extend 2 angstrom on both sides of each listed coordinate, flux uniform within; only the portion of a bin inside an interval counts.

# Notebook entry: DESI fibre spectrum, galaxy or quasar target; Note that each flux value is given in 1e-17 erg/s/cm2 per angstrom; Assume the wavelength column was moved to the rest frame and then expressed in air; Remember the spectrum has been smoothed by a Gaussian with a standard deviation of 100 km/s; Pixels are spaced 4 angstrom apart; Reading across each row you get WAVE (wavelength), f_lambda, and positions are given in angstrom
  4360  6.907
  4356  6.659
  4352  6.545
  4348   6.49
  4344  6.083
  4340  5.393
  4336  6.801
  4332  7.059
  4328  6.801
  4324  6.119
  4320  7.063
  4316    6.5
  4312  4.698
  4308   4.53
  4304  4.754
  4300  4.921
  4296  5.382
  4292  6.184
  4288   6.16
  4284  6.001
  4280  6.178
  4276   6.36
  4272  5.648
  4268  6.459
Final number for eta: 0.88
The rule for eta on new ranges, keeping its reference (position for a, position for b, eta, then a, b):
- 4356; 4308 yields 0.68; 1.13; 0.77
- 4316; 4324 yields 0.94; 1.11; 1.04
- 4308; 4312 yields 1.04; 0.77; 0.80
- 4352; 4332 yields 1.08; 1.11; 1.20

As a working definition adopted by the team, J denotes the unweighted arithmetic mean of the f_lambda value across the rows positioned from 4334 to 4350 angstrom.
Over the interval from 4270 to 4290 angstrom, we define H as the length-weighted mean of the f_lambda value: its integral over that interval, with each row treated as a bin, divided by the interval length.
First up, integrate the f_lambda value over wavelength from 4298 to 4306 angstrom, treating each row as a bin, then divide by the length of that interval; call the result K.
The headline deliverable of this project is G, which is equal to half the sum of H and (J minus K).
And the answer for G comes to 3.7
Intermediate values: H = 6.1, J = 6.2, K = 4.8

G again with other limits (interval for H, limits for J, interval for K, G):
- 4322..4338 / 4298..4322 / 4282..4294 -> 3.0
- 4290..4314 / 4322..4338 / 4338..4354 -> 2.8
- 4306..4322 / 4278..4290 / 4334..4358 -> 2.7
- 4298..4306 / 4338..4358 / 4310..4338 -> 2.3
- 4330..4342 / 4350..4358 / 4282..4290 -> 3.5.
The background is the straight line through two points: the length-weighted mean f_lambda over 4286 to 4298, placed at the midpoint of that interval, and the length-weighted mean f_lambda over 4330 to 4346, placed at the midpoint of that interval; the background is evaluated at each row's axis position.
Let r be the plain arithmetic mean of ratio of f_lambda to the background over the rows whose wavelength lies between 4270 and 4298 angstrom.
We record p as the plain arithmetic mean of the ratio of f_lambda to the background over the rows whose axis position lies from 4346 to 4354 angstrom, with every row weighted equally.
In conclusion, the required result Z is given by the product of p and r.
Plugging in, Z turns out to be 1.04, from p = 1.01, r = 1.03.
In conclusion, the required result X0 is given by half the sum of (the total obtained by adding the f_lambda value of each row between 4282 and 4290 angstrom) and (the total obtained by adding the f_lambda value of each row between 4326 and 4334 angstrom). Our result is 13.0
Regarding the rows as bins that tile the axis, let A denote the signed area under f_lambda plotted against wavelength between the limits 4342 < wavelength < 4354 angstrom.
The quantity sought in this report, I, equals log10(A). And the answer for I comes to 1.88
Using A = 76.5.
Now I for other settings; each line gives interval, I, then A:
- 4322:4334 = 1.90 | 79.9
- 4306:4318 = 1.80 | 62.9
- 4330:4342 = 1.89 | 77.0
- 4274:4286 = 1.87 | 74.2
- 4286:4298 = 1.85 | 70.9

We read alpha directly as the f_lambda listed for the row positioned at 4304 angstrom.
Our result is 4.754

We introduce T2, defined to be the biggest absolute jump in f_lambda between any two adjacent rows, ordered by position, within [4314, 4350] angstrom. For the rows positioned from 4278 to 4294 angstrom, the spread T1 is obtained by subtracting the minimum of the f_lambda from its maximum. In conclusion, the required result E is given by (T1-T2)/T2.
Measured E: -0.9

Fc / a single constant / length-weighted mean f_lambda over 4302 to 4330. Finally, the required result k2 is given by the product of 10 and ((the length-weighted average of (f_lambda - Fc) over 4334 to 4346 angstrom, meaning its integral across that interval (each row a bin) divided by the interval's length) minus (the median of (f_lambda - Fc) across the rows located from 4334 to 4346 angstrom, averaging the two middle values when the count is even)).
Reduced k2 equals 0.1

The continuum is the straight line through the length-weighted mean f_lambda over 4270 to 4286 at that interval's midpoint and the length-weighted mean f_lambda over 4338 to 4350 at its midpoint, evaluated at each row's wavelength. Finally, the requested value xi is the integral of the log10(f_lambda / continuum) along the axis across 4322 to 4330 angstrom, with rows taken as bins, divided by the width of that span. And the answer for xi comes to 0.031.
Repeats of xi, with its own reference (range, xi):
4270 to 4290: 0.001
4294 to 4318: -0.073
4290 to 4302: -0.042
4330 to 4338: 0.063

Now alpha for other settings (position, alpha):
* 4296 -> 5.382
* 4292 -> 6.184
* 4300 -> 4.921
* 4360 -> 6.907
